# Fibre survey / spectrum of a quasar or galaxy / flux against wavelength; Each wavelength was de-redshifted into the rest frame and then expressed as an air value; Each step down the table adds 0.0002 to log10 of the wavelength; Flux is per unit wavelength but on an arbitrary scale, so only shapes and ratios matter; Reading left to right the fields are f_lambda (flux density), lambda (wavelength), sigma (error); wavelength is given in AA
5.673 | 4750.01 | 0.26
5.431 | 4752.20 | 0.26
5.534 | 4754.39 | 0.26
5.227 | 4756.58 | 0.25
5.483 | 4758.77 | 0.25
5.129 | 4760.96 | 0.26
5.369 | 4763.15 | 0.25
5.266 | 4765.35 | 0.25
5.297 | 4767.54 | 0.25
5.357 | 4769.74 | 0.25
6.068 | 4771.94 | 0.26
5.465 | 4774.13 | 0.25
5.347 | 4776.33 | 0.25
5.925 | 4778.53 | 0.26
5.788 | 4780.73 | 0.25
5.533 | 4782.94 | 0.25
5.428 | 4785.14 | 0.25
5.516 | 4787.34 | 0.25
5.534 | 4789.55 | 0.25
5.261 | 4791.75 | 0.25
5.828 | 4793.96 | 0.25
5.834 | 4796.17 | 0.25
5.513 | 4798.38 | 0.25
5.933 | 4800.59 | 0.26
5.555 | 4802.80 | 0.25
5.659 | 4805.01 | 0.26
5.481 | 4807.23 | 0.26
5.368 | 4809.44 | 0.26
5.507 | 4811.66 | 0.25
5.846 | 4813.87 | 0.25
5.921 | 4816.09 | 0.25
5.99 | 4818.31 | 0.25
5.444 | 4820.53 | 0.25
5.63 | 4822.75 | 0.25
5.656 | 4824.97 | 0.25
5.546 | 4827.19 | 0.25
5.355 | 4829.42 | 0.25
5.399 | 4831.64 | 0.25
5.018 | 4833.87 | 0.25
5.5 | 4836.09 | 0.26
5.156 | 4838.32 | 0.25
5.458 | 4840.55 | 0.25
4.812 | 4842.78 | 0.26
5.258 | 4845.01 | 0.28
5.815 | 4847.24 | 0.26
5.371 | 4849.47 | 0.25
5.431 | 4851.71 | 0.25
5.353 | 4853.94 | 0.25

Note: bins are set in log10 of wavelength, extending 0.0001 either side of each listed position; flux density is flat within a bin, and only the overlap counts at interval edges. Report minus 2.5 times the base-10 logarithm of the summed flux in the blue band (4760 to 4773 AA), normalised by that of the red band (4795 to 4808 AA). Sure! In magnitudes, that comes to 0.049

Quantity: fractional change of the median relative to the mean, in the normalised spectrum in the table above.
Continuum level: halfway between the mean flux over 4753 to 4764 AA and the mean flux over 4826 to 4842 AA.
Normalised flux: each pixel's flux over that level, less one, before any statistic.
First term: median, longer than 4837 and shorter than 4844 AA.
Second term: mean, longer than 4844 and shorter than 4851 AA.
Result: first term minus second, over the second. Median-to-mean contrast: -2.4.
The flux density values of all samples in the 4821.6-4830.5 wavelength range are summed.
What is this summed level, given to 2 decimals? 22.19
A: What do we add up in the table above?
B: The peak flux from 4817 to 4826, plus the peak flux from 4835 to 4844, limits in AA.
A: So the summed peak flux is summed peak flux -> 11.5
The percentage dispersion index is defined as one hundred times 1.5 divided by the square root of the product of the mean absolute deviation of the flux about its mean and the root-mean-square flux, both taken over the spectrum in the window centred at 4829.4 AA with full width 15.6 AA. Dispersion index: 161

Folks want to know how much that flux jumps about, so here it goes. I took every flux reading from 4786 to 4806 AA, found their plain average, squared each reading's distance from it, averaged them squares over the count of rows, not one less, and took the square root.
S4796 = 0.20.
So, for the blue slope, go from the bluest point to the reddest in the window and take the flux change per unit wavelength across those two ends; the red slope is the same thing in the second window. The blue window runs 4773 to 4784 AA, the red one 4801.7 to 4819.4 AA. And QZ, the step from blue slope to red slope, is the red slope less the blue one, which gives 0.020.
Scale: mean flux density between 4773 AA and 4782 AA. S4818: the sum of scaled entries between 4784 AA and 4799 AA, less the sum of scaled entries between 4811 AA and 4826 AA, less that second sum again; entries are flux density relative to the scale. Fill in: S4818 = -7.3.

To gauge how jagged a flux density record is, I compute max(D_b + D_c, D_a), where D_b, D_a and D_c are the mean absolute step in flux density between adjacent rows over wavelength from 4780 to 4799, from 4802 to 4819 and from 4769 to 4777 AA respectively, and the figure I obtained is 0.68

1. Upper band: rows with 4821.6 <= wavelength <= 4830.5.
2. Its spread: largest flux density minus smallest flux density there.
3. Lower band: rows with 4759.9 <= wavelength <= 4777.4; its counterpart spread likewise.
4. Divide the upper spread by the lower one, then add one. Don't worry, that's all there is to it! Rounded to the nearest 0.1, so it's 1.3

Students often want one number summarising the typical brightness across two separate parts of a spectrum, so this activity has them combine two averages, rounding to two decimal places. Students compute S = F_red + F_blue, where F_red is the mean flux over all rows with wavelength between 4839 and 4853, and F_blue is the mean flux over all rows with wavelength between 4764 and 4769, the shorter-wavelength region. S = 10.64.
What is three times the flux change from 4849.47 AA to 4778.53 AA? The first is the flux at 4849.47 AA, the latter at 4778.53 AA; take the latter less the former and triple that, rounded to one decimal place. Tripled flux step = 1.7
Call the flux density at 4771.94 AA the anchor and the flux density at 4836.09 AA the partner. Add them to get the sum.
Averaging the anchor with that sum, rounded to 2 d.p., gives 8.82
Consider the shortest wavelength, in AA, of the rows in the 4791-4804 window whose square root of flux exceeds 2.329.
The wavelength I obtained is 4793.96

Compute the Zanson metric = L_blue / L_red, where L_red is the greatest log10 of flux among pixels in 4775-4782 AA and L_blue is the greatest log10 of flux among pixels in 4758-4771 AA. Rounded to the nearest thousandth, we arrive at 0.956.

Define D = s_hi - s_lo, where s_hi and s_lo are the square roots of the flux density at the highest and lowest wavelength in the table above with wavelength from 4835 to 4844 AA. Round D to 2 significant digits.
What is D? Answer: -0.15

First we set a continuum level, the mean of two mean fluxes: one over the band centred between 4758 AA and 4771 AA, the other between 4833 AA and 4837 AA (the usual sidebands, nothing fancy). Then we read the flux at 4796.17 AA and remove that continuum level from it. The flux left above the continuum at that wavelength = 0.5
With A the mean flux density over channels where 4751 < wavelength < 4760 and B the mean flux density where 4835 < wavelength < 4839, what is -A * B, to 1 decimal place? -28.9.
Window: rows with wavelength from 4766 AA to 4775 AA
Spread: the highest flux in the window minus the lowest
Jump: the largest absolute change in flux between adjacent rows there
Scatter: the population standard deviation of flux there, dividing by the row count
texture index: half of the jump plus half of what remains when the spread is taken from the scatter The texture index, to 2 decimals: 0.12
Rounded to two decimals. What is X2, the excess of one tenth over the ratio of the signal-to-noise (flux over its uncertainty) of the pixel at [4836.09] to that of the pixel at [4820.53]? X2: -0.87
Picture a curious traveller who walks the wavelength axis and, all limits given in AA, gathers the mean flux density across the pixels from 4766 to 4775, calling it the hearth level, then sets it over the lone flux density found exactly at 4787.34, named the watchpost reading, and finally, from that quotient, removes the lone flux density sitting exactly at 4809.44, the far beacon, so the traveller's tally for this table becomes -4.36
